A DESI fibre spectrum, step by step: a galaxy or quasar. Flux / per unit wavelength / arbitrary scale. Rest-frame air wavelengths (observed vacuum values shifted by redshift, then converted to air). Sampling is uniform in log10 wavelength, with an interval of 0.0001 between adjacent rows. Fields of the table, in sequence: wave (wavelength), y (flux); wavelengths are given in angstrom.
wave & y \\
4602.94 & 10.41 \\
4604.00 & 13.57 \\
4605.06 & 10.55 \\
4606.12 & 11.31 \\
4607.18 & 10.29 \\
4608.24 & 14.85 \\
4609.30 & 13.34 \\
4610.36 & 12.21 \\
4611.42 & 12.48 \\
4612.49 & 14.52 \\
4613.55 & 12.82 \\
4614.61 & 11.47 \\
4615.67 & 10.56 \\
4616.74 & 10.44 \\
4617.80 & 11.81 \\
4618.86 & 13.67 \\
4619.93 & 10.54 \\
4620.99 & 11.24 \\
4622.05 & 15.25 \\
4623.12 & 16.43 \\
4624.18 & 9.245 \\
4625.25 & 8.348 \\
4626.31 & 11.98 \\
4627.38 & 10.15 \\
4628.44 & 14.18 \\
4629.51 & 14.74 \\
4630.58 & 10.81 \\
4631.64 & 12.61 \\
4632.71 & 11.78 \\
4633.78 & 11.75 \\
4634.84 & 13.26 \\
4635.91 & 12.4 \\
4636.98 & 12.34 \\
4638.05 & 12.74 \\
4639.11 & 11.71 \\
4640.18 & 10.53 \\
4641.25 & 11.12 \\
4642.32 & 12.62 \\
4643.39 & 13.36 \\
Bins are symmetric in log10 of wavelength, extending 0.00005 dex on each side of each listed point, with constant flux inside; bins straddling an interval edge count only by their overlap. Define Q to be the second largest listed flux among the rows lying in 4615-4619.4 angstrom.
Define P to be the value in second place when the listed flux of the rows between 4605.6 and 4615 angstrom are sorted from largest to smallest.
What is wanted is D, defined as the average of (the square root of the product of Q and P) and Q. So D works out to 12.5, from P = 14.52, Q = 11.81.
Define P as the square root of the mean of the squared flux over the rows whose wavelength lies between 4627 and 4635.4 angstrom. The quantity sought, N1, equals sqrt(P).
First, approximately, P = 12.5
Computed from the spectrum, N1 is 3.54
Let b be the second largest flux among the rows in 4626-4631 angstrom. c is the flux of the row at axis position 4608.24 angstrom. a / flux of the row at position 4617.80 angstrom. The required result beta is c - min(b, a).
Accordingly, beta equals 3.0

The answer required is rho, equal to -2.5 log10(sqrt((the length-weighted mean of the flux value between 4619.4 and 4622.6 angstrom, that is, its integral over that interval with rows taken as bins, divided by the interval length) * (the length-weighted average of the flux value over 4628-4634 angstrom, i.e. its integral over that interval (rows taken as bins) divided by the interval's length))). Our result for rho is -2.74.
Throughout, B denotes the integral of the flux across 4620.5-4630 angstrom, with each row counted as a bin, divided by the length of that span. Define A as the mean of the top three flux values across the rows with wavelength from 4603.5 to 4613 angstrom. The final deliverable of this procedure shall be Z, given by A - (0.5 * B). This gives 8.1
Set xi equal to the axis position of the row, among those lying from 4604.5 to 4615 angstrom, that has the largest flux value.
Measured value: 4608.24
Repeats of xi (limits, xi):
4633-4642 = 4634.84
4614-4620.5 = 4618.86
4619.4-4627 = 4623.12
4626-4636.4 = 4629.51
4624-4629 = 4628.44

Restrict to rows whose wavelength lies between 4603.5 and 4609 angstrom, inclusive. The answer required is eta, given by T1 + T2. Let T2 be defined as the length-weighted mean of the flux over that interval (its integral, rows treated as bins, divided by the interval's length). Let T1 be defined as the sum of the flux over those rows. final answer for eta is 73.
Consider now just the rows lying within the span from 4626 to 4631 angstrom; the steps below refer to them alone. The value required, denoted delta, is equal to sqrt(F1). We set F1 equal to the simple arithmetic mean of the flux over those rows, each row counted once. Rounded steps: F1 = 12.4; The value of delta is 3.52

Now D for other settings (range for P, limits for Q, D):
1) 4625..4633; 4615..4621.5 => 12.4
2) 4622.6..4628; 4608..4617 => 13.9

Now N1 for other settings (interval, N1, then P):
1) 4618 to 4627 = 3.52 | 12.4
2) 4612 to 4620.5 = 3.47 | 12.1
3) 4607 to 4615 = 3.58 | 12.8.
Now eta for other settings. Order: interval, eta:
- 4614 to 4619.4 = 70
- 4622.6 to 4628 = 67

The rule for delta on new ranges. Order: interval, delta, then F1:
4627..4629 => 3.49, 12.2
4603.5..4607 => 3.44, 11.8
